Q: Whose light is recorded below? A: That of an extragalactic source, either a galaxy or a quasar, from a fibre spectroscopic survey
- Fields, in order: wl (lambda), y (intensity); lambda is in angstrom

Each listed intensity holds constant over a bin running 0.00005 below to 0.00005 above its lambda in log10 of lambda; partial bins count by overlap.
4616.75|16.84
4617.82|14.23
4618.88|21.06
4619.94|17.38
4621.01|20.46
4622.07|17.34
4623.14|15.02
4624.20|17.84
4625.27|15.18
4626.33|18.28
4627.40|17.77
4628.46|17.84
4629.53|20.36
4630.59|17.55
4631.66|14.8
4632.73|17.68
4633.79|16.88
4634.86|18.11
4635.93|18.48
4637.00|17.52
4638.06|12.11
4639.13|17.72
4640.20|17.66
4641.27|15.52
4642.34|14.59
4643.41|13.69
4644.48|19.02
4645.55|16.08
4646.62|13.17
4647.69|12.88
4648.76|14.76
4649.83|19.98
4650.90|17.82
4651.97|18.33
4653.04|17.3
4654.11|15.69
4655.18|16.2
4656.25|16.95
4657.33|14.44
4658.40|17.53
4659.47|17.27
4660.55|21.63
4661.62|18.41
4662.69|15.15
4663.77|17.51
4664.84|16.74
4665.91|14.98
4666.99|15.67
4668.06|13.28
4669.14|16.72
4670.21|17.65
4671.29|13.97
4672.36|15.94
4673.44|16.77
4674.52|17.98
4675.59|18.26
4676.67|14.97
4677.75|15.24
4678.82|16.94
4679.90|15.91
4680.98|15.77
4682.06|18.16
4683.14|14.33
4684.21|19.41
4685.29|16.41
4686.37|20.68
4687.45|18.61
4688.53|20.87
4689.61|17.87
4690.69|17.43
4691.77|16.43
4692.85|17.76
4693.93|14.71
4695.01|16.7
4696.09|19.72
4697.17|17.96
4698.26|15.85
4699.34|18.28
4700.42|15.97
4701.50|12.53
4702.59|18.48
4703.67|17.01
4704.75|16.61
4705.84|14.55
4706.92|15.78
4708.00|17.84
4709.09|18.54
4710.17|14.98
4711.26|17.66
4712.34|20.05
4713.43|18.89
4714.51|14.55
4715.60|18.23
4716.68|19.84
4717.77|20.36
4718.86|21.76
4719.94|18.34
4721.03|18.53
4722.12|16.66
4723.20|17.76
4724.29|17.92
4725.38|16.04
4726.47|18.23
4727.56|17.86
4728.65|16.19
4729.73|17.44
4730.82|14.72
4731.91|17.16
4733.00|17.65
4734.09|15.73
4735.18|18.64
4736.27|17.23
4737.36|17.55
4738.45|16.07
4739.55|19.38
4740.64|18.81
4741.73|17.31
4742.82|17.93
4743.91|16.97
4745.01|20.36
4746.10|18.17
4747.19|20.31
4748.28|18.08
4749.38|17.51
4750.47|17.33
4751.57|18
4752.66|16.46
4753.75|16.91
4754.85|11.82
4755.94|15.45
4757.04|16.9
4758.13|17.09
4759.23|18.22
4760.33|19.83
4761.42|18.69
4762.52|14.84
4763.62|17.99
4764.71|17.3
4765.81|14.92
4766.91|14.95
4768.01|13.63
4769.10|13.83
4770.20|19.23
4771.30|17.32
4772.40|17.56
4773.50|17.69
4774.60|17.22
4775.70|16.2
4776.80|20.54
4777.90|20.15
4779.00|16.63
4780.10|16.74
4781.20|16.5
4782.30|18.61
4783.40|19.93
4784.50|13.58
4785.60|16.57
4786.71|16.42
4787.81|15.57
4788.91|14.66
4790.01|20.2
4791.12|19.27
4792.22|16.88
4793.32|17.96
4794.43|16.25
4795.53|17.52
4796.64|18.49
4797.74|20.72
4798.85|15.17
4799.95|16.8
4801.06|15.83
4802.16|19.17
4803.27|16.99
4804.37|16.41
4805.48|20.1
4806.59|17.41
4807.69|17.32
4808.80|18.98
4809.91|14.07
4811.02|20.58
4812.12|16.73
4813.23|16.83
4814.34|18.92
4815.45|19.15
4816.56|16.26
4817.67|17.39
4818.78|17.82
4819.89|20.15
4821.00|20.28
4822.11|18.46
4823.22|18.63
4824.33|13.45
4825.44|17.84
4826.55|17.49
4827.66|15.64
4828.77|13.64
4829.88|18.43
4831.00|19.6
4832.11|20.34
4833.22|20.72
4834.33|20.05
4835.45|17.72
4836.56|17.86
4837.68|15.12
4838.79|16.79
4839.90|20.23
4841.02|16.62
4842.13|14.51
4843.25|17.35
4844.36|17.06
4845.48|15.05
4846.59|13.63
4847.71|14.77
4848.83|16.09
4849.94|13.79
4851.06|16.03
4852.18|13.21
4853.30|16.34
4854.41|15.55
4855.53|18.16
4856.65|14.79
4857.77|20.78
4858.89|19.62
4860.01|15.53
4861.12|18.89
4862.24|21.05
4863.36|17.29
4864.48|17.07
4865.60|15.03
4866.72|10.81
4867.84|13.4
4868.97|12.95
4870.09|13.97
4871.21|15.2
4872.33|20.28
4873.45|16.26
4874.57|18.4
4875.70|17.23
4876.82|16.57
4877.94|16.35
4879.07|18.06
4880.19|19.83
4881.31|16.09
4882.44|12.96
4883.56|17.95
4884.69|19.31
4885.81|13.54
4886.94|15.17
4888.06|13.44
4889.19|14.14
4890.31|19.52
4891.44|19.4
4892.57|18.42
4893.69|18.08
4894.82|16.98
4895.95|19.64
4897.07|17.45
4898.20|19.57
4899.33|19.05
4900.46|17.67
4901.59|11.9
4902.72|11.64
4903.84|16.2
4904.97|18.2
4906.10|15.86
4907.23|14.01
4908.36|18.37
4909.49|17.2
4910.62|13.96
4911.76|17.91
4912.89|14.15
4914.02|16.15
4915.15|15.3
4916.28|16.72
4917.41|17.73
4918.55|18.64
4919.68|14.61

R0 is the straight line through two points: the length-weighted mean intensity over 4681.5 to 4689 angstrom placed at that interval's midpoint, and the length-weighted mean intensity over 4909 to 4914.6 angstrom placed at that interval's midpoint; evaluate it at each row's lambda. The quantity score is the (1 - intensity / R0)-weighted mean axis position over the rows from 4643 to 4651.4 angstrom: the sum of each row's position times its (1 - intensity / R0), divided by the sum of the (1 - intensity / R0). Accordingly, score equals 4646.4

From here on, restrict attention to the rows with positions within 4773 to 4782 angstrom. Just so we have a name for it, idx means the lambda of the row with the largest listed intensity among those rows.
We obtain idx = 4776.80 angstrom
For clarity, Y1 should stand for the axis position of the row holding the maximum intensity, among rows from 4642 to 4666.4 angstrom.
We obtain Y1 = 4660.55 angstrom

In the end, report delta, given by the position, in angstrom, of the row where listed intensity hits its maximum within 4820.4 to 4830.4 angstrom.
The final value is 4821.00 angstrom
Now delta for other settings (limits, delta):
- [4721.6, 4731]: 4726.47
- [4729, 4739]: 4735.18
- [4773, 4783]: 4776.80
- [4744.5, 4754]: 4745.01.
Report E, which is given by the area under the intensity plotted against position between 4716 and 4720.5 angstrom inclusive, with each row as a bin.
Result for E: 90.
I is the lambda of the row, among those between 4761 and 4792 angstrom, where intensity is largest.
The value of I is 4776.80 angstrom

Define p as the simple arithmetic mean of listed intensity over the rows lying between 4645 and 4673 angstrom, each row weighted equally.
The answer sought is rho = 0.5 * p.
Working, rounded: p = 16.4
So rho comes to 8.19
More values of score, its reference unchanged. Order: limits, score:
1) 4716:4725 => 4717.6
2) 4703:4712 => 4706.9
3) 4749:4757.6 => 4754.8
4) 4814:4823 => 4818.9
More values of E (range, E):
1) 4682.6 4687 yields 78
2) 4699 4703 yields 65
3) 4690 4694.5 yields 75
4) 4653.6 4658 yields 70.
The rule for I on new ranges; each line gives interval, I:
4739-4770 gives 4745.01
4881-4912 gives 4895.95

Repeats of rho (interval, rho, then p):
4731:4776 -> 8.59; 17.2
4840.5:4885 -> 8.17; 16.3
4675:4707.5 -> 8.49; 17.0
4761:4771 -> 8.08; 16.2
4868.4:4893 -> 8.30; 16.6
